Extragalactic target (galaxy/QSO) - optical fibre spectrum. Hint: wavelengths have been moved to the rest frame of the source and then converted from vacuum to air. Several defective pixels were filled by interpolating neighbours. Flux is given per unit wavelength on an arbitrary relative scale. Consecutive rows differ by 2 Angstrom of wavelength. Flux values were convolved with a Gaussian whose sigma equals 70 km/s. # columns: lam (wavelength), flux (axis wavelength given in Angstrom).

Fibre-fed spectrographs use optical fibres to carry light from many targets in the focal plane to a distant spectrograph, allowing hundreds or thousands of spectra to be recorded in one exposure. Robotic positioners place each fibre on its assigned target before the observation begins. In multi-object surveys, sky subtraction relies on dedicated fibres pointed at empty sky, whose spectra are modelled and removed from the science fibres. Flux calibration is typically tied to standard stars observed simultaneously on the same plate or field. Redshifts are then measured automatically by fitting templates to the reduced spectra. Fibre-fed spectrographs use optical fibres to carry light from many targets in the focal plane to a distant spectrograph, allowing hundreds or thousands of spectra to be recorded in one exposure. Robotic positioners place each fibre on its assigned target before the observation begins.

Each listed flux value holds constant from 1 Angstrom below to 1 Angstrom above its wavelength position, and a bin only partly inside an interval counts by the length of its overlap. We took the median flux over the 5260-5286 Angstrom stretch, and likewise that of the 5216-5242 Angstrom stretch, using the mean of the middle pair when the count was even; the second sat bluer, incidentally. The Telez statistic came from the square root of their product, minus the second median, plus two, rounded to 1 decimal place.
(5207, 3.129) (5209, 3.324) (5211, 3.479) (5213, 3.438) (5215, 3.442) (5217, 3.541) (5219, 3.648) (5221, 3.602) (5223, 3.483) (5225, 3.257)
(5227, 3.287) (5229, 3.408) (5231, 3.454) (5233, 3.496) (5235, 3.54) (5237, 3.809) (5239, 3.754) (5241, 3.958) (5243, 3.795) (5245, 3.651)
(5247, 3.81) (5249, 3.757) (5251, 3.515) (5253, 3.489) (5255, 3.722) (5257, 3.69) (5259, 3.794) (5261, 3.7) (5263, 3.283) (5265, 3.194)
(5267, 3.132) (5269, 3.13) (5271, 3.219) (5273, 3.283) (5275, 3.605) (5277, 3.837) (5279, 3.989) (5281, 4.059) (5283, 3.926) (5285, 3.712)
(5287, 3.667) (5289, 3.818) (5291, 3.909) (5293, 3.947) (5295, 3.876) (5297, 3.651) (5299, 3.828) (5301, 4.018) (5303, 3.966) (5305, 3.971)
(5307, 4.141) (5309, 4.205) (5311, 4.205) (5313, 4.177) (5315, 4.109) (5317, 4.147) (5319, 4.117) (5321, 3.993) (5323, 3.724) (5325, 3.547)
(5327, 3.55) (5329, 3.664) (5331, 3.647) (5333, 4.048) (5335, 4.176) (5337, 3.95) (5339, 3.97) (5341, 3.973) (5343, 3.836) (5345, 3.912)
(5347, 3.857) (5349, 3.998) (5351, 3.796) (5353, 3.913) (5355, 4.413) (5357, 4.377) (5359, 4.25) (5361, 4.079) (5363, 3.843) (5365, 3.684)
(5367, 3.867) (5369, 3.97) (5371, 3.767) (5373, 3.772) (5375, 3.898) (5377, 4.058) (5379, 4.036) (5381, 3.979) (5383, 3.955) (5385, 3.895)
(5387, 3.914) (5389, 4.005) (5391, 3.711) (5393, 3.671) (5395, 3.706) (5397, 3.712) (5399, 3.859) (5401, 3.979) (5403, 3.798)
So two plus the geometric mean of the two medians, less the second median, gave 2.0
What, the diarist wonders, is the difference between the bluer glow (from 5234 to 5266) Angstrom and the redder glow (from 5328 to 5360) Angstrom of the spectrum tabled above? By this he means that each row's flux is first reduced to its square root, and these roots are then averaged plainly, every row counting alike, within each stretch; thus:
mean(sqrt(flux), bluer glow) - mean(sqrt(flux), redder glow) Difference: -0.085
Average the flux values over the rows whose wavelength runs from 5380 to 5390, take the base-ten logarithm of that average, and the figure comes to 0.597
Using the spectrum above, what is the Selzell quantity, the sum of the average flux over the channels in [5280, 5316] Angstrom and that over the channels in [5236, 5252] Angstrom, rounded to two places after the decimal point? 7.71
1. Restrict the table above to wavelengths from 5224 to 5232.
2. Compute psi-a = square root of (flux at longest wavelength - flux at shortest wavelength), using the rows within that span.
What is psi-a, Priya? 0.44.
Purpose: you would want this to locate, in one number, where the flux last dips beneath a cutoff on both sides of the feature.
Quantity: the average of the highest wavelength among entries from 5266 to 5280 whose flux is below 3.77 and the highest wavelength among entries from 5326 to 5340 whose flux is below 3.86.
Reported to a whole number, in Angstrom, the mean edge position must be 5303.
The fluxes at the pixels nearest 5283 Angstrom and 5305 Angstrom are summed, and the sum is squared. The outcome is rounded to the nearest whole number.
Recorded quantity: 62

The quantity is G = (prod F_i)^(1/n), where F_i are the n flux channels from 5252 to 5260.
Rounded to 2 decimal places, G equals 3.67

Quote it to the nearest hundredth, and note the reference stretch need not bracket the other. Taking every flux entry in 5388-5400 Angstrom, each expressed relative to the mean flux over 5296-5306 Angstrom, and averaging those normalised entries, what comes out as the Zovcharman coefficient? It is 0.97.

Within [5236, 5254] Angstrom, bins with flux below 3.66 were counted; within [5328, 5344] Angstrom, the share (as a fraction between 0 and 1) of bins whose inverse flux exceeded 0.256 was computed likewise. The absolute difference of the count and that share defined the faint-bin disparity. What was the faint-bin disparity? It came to 2.6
